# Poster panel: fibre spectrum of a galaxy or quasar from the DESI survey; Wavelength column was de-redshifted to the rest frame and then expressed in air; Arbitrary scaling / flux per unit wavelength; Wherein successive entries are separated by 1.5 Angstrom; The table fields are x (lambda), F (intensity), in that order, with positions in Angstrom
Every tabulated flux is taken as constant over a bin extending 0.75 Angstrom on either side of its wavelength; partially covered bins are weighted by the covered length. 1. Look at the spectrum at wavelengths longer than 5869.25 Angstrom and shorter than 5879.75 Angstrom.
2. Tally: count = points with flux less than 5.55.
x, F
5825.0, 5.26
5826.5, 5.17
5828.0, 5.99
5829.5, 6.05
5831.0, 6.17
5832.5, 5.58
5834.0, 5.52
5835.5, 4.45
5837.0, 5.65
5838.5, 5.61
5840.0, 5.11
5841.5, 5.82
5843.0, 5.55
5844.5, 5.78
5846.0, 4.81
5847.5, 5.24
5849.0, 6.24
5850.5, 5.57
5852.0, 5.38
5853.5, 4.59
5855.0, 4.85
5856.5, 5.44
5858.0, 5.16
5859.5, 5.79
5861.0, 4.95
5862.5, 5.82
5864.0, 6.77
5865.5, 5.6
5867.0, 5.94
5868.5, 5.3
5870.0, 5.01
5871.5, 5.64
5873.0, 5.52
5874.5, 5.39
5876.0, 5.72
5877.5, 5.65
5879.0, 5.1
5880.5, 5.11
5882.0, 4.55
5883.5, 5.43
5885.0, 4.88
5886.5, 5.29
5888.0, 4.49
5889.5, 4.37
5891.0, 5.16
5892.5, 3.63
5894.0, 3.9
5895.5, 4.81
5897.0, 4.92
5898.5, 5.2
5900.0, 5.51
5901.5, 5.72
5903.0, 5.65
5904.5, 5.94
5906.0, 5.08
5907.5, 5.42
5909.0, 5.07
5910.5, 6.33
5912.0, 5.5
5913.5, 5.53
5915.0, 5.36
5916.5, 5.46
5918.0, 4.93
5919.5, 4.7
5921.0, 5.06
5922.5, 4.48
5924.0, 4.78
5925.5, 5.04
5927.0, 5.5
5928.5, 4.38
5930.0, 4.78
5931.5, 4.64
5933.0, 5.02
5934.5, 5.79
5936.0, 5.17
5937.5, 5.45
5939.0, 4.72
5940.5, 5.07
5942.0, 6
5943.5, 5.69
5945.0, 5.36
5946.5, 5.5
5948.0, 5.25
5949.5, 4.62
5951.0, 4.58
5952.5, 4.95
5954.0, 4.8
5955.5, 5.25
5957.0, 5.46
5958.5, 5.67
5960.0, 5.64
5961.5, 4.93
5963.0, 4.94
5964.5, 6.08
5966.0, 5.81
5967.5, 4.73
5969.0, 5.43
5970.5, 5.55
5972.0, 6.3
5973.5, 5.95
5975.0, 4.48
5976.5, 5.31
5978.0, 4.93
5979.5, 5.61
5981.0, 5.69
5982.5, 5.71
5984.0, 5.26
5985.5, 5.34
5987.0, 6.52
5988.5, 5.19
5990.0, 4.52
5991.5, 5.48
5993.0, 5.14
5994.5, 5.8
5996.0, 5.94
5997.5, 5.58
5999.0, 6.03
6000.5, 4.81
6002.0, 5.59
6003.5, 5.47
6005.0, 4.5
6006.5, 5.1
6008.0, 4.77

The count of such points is 4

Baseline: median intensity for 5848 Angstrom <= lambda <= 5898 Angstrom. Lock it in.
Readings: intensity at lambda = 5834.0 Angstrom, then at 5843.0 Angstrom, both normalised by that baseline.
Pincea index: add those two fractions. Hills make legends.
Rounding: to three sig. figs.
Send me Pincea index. 2.09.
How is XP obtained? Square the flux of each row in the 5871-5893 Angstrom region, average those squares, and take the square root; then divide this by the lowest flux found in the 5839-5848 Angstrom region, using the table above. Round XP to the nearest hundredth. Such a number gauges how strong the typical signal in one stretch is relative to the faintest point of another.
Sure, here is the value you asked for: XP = 1.06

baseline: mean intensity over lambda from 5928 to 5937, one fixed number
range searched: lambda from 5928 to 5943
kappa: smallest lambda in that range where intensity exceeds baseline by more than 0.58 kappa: 5934.5 Angstrom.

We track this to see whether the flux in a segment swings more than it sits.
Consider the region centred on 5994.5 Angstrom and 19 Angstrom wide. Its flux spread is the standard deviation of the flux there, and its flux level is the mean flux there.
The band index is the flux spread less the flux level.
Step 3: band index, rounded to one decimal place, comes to -5.0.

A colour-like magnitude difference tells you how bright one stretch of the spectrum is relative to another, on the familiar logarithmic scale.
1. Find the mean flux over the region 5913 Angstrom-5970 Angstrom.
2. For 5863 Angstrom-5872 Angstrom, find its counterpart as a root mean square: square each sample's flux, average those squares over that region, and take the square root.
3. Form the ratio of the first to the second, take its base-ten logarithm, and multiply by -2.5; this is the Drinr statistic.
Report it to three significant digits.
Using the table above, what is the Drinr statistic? 0.112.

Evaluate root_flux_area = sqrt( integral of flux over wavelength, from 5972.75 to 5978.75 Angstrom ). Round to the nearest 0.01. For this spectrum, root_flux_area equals 5.57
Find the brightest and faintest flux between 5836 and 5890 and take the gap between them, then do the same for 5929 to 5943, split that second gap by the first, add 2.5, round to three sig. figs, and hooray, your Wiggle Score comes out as 3.07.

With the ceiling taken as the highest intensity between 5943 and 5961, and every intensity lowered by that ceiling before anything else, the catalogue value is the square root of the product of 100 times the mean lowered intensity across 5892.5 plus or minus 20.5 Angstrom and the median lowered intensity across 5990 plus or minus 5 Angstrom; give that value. 4.3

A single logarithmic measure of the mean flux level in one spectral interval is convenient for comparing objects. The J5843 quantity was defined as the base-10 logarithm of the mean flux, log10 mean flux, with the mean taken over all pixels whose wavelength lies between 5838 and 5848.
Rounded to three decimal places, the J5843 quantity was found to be 0.734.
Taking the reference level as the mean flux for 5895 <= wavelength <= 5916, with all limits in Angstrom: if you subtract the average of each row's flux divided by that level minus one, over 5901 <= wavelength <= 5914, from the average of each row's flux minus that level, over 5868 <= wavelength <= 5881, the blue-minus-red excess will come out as -0.08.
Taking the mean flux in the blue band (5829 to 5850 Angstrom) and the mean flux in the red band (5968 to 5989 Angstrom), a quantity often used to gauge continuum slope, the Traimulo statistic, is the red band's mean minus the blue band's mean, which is -0.02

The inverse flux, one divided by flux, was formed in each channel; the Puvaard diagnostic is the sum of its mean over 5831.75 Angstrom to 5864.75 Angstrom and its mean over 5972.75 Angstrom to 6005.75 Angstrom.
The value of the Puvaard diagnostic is 0.372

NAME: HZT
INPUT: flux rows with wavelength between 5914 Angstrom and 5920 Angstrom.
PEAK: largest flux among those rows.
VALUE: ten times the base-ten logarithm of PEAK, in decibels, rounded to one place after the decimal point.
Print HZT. 7.4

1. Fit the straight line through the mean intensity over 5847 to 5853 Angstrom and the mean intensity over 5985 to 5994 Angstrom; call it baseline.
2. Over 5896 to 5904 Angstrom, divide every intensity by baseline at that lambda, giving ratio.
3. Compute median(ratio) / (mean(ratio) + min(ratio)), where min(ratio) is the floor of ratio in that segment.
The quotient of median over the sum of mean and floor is 0.534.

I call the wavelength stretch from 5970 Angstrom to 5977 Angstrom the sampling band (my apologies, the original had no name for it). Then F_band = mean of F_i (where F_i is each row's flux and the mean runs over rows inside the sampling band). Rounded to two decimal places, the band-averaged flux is 5.52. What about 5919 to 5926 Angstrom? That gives 4.81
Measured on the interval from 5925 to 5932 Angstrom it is 4.87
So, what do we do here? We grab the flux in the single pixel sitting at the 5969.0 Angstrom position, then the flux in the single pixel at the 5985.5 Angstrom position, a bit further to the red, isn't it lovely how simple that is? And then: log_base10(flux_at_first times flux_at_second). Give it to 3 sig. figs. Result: 1.46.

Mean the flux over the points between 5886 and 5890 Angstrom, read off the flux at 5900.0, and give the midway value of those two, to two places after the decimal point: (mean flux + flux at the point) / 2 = 5.11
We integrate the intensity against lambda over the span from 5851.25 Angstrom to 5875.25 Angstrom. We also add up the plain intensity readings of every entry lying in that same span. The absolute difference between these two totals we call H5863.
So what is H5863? 43.6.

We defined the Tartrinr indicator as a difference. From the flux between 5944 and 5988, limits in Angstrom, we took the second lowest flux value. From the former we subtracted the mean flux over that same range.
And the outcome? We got -0.79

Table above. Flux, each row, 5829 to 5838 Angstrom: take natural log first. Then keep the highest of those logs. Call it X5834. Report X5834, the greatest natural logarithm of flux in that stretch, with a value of 1.82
